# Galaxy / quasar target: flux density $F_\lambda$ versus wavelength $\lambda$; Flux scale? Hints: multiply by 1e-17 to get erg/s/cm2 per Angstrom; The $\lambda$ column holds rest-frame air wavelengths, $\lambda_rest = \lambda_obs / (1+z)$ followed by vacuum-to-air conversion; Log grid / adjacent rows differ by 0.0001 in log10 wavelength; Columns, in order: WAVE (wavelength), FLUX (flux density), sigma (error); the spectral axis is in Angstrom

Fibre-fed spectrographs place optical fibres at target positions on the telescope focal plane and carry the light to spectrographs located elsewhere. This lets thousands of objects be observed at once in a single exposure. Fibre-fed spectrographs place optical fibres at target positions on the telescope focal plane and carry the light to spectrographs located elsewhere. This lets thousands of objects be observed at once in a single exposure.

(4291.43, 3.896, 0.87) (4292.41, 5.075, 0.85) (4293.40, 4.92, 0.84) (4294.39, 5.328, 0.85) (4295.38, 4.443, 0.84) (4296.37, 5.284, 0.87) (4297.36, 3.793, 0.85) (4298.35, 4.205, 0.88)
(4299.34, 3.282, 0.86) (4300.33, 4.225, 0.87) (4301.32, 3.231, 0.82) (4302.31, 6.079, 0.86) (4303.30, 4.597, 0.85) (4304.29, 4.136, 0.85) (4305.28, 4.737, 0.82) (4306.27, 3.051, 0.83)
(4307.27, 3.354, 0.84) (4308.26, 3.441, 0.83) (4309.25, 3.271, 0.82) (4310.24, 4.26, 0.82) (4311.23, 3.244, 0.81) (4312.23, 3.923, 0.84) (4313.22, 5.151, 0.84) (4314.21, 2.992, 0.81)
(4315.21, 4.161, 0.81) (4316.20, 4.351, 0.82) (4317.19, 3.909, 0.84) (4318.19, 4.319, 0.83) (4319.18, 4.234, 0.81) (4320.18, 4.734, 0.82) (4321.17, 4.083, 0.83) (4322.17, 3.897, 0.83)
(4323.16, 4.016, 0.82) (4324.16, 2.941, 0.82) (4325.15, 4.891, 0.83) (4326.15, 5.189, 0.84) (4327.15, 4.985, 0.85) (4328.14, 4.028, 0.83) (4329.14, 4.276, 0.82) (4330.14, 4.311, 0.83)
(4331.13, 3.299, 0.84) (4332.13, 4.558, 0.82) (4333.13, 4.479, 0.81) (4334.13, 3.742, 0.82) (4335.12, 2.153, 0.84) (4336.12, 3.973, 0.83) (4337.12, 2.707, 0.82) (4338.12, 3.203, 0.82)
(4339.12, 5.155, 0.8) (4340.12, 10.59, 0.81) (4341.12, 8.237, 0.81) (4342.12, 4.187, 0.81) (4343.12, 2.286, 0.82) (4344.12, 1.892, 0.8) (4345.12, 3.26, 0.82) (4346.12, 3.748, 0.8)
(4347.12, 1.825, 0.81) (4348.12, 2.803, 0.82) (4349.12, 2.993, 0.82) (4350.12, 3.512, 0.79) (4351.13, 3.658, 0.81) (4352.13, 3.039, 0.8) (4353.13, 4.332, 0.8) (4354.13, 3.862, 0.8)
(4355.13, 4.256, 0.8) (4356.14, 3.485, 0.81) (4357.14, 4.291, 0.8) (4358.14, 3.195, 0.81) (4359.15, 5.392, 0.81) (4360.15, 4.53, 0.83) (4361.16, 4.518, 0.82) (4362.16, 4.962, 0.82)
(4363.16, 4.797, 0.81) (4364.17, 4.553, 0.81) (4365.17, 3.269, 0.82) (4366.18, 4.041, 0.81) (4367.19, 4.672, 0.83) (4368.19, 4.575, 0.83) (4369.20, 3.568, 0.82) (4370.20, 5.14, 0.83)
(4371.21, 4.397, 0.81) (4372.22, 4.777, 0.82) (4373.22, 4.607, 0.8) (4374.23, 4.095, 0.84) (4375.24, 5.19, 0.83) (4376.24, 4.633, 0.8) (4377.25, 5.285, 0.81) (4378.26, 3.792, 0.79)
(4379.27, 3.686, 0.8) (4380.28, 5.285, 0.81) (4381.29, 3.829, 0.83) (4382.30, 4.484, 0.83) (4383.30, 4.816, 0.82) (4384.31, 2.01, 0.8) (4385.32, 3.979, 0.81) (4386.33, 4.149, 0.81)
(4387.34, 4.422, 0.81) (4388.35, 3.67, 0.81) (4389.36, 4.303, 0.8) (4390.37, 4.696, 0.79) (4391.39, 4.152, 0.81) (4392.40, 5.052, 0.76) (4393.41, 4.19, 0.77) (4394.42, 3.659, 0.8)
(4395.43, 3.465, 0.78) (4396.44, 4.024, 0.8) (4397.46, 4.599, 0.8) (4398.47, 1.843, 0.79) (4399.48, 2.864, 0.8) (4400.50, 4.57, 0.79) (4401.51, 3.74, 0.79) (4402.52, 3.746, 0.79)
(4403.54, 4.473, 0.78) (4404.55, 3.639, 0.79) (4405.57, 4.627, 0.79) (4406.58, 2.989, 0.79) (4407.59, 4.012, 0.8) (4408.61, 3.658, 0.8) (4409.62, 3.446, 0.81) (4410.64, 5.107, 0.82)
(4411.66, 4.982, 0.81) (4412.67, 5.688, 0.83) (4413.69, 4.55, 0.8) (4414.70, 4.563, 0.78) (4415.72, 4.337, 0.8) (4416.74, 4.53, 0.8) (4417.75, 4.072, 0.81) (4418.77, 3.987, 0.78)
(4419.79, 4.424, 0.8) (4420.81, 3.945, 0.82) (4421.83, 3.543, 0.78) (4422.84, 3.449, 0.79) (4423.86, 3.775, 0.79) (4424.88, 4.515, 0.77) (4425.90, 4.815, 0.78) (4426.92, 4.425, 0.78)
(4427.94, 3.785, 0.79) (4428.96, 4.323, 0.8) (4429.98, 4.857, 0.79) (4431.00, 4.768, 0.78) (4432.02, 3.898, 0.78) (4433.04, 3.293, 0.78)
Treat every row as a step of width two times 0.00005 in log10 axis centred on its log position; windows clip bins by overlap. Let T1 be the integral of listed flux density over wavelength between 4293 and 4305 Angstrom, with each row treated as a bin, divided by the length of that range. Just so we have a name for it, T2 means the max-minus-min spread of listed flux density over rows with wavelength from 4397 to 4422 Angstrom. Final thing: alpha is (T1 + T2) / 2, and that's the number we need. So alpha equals 4.2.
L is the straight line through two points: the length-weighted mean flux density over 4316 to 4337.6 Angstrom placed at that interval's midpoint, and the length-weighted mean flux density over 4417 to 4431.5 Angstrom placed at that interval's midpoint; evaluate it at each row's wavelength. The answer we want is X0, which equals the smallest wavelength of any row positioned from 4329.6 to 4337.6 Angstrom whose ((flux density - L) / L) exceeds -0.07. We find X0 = 4330.14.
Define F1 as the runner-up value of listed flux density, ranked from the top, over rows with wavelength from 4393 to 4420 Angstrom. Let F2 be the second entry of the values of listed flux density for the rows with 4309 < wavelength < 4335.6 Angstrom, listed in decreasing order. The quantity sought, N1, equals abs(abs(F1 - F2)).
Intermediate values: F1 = 5.107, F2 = 5.151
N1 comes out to 0.04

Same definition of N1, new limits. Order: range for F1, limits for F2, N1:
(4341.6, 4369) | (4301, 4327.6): 0.23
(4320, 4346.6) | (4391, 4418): 3.13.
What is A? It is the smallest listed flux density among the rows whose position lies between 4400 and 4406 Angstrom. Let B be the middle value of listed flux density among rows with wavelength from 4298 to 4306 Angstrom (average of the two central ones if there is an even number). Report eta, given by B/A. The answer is 1.2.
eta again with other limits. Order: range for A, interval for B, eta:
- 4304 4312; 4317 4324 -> 1.3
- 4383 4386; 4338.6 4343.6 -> 2.6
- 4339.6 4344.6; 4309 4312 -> 1.7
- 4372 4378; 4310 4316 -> 1.0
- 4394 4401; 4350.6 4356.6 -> 2.0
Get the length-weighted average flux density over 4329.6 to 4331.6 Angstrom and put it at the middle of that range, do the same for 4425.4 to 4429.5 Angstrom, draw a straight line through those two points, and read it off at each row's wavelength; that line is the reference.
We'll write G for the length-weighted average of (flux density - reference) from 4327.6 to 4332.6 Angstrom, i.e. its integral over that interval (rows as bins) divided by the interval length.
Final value 0.3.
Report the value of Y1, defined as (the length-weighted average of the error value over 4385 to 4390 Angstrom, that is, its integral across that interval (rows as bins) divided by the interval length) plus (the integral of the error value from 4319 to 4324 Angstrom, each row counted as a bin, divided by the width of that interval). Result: 1.63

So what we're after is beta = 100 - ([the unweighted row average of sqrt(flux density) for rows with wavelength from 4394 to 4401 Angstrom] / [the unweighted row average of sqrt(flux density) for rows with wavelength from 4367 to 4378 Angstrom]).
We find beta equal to 99.1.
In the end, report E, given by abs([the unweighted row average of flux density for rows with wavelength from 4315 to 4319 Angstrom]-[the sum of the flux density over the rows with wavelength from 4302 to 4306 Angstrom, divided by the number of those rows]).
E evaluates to 0.7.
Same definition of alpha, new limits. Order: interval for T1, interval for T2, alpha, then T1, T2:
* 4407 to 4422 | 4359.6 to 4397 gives 3.8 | 4.33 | 3.3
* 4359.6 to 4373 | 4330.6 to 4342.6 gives 6.4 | 4.45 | 8.4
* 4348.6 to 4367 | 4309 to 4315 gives 3.1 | 4.05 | 2.2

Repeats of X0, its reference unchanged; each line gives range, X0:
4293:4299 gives 4293.40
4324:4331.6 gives 4325.15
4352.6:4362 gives 4353.13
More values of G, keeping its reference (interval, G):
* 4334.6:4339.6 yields -0.4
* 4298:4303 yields 0.5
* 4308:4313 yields 0.0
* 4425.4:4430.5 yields 0.1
